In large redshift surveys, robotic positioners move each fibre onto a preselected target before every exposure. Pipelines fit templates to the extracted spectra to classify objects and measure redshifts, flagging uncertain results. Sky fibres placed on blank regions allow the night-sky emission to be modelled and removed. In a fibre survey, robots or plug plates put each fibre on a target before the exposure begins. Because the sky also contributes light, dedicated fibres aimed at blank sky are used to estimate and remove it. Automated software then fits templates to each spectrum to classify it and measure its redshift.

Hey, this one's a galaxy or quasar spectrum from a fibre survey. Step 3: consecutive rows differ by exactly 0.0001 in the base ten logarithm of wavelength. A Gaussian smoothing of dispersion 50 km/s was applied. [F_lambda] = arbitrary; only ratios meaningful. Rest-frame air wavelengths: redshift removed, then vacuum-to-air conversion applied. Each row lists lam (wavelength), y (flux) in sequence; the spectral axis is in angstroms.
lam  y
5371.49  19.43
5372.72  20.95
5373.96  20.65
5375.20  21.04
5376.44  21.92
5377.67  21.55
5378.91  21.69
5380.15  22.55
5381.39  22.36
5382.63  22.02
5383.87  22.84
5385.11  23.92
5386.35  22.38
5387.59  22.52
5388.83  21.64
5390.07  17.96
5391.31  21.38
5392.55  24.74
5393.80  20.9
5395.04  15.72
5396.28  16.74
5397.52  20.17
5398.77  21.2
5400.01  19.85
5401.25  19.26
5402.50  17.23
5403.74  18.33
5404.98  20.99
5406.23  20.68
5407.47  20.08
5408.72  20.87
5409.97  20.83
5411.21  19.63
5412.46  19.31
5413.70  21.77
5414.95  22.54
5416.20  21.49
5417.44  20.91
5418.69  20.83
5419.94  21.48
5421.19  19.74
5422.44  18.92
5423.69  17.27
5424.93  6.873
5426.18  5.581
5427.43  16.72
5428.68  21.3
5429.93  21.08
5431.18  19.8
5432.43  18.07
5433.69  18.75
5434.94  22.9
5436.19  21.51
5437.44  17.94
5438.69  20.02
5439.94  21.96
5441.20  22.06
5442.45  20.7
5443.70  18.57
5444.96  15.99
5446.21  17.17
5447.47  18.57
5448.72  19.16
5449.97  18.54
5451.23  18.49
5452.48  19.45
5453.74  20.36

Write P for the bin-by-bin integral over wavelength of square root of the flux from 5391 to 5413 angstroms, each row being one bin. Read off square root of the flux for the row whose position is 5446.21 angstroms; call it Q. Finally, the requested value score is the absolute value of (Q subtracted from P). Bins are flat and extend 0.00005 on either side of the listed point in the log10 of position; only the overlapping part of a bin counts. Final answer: 93.8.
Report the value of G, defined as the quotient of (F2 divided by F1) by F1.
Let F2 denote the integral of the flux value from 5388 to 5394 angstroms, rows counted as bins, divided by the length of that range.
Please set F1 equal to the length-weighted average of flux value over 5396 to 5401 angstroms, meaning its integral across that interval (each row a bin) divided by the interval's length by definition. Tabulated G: 0.055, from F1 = 19.7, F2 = 21.4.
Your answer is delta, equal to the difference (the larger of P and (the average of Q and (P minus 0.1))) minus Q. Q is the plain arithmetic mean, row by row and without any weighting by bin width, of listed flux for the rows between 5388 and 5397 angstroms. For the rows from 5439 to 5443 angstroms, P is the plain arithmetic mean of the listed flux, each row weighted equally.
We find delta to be 1.7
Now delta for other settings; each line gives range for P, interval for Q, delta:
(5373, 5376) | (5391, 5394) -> -0.8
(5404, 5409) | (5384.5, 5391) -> -0.6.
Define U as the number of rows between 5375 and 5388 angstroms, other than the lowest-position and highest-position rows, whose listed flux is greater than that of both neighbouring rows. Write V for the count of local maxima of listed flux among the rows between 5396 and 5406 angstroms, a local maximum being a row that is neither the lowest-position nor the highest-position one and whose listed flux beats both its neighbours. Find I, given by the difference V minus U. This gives -2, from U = 3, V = 1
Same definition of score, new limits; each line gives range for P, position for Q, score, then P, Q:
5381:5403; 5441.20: 95.2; 100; 4.70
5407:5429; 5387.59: 89.1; 94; 4.75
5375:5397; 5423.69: 97.3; 101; 4.16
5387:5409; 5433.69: 93.9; 98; 4.33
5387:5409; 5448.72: 93.9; 98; 4.38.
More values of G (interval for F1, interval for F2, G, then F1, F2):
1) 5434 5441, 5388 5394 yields 0.049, 20.8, 21.4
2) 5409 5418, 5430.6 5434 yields 0.043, 20.9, 18.8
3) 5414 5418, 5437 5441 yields 0.043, 21.7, 20.3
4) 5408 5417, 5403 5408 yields 0.046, 20.9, 20.0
